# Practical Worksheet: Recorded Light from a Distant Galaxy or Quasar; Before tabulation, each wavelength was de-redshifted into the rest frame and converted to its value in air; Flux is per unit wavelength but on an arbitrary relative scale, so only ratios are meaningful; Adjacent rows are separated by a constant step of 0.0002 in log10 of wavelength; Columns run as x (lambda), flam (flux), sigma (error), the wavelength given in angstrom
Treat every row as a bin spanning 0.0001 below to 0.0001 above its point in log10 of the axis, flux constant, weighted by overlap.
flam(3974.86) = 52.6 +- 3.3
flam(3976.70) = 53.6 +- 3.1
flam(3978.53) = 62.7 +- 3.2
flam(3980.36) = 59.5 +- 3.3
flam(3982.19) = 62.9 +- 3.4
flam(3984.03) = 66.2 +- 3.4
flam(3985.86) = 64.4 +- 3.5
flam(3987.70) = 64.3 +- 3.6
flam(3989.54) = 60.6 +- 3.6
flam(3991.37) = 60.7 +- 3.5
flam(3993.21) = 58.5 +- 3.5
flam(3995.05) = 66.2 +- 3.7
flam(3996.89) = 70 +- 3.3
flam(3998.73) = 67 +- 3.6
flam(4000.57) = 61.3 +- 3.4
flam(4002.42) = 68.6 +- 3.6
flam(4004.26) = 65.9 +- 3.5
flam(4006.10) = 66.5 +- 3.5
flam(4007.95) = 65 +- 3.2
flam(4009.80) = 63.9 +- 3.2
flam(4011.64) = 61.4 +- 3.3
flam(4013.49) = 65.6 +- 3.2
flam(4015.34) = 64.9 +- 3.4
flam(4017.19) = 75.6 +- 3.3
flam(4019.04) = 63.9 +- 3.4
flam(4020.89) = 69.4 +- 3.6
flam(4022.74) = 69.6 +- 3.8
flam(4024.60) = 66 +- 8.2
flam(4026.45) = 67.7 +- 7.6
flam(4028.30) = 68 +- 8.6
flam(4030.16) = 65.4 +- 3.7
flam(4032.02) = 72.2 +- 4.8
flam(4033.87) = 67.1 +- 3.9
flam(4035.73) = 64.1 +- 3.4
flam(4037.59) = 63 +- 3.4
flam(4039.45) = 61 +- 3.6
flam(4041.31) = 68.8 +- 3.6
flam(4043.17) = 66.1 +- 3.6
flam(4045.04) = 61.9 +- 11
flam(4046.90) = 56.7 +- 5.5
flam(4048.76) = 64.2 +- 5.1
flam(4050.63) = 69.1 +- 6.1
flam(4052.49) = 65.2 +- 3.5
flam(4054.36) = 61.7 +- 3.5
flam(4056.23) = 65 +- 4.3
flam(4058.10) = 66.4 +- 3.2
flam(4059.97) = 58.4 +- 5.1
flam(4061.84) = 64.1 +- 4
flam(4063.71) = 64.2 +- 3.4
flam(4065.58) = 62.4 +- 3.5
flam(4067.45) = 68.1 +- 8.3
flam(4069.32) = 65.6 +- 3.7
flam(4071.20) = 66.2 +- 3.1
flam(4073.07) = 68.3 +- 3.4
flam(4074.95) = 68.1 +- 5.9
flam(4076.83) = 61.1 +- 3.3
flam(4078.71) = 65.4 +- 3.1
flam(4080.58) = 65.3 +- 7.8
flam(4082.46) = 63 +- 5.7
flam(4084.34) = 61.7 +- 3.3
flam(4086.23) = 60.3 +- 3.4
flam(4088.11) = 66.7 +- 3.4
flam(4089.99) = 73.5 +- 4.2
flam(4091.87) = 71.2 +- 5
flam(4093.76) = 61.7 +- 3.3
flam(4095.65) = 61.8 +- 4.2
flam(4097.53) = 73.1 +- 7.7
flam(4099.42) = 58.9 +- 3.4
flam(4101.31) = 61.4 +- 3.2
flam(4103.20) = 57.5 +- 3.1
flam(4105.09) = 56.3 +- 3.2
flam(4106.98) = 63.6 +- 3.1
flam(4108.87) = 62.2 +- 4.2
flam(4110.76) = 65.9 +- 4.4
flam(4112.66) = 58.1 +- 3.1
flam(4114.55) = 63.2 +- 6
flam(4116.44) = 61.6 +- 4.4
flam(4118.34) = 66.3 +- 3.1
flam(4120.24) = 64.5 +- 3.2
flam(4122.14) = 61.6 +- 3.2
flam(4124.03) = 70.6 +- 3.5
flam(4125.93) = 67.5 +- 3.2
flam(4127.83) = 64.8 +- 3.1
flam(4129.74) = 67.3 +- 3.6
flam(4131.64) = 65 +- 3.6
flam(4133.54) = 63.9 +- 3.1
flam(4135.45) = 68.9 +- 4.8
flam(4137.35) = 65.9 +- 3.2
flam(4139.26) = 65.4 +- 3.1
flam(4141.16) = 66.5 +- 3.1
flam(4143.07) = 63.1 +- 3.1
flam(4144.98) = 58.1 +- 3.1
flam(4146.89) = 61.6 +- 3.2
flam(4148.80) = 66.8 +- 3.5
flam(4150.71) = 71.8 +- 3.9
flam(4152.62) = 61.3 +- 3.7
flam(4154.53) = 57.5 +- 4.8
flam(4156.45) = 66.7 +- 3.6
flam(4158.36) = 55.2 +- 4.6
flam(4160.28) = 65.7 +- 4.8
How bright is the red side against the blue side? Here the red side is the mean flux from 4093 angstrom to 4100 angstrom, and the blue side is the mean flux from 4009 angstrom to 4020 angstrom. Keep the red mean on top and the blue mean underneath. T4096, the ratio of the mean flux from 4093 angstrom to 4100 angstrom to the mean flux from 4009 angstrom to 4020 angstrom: 0.97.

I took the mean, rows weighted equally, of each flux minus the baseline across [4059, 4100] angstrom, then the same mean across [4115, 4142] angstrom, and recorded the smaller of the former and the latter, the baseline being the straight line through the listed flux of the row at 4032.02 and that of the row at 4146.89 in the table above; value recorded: -2.8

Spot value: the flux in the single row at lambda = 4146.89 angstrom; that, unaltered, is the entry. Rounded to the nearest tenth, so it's 61.6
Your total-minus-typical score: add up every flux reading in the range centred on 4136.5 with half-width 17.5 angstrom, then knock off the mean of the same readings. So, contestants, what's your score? 1109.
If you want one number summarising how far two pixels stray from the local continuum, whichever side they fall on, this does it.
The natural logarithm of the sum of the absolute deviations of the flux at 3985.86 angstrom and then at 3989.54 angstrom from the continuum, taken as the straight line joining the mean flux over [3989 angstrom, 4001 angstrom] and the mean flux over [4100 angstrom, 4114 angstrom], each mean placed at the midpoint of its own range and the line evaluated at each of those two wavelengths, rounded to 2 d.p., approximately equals 1.31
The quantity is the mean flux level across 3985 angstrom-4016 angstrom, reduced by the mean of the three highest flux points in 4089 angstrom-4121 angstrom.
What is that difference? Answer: -8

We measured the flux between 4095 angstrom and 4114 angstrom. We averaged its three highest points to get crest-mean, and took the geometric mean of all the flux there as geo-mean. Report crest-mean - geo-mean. 5.8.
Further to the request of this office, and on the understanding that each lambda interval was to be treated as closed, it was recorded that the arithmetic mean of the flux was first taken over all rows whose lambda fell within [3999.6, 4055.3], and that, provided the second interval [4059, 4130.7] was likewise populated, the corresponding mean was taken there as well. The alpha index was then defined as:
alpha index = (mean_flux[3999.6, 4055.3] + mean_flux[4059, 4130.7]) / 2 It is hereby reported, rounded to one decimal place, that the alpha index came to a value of 65.0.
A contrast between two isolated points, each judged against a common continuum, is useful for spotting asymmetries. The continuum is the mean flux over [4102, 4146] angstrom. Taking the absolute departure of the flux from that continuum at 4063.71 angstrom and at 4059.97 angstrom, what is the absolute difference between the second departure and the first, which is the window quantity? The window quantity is 5.0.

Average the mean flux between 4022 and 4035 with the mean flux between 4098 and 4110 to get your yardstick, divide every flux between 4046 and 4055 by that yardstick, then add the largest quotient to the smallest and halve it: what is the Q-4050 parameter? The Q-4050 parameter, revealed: 0.98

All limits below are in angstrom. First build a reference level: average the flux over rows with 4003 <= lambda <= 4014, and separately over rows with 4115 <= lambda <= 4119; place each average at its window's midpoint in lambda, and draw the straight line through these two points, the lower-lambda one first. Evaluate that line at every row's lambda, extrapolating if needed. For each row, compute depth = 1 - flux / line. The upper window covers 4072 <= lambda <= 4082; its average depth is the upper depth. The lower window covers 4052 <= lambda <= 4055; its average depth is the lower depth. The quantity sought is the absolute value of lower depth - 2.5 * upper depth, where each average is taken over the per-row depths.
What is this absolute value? 0.07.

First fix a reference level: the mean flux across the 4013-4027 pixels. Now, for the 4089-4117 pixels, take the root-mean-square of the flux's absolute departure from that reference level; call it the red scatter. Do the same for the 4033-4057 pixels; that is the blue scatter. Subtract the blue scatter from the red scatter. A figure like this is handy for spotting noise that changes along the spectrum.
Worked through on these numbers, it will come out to 2.0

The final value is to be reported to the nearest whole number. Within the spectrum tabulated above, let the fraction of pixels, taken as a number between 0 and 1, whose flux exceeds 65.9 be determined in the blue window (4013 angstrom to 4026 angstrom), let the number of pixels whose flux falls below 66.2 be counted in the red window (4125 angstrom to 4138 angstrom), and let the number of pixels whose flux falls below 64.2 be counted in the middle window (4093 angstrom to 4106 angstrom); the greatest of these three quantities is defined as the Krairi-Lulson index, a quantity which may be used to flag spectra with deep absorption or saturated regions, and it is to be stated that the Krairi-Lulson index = 6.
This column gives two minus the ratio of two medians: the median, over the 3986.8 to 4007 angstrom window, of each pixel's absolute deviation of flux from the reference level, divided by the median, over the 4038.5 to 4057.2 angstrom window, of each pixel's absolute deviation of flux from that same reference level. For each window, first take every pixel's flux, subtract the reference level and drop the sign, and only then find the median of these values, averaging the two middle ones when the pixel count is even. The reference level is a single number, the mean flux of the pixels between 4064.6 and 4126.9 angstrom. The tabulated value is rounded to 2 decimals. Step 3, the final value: 0.80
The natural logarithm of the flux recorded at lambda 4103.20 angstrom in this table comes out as 4.05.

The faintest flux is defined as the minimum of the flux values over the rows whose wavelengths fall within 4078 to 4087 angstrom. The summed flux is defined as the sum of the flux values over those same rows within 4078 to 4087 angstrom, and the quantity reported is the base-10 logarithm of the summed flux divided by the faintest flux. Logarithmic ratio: 0.719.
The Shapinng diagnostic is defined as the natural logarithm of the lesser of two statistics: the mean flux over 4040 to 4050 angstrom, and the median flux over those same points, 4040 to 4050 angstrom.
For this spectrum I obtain 4.15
